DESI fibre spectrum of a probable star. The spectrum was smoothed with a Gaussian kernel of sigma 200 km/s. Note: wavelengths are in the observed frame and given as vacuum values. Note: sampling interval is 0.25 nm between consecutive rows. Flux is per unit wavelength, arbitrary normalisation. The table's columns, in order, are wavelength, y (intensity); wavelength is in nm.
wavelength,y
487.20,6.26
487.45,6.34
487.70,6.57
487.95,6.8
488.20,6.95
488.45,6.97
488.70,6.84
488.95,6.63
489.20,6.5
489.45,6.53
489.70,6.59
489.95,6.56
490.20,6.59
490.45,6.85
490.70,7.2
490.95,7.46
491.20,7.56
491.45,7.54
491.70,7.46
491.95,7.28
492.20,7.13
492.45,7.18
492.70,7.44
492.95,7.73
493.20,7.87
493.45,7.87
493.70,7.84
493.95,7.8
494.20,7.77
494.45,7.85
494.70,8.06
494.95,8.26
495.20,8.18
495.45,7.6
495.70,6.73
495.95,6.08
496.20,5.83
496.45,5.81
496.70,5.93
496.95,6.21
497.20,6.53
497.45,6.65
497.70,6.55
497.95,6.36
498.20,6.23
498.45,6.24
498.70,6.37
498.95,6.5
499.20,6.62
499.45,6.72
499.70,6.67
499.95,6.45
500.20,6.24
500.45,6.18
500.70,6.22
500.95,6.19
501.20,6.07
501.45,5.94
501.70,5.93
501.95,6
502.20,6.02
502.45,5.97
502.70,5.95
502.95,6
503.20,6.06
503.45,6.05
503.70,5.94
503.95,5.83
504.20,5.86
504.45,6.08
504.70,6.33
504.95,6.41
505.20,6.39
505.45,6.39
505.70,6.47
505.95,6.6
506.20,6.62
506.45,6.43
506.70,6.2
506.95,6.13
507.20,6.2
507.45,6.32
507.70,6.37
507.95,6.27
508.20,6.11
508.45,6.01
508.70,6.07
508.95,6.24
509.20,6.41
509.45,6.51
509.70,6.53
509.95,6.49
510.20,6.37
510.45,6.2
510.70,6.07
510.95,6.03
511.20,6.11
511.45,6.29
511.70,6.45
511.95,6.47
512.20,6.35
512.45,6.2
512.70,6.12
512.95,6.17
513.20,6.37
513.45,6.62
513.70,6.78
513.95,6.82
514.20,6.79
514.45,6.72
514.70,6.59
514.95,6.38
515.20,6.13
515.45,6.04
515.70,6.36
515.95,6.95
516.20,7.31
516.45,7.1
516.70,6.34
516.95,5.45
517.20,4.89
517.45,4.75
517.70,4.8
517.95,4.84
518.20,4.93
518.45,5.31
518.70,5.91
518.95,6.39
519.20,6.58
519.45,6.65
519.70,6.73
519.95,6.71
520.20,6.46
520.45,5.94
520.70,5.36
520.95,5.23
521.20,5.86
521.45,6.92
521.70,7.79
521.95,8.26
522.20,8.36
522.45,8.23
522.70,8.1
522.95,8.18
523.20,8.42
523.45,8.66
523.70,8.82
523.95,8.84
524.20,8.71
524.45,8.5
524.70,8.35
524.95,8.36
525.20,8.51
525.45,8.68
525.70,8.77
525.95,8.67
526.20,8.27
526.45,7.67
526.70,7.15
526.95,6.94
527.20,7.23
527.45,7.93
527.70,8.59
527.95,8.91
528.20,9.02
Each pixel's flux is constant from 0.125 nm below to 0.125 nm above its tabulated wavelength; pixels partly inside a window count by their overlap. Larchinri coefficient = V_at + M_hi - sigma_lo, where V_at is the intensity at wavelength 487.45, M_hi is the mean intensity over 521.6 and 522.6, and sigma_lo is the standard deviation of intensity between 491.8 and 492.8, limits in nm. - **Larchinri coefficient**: 14.4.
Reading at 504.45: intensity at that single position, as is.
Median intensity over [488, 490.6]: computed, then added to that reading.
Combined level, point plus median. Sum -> 12.7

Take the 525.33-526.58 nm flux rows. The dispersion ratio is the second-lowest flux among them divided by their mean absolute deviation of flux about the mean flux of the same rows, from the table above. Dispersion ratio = 23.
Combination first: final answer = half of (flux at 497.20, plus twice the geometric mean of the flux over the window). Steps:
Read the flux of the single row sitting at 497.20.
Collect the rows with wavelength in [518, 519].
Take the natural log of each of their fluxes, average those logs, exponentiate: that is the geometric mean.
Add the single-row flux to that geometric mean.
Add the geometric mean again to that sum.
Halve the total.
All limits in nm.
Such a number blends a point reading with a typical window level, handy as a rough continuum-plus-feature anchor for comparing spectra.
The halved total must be 8.9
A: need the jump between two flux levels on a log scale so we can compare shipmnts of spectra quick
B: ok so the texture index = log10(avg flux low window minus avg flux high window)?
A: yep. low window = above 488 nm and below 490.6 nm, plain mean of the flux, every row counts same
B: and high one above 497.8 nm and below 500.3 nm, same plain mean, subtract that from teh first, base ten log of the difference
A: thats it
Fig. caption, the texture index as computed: -0.58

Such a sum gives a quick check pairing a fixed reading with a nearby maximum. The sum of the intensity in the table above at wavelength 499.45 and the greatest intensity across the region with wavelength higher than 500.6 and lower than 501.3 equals 12.9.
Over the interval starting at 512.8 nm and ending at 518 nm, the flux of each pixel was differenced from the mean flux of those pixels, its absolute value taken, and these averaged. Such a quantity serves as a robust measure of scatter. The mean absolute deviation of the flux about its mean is 0.6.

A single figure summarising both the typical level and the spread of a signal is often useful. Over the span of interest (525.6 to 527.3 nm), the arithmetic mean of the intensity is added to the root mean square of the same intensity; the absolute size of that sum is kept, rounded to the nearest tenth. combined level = 15.7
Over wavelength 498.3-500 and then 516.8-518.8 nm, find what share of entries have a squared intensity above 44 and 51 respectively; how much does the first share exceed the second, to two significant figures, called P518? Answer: 0.29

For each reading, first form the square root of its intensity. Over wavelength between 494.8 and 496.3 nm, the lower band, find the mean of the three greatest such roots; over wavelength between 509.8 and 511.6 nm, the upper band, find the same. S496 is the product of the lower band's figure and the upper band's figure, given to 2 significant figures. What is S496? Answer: 7.2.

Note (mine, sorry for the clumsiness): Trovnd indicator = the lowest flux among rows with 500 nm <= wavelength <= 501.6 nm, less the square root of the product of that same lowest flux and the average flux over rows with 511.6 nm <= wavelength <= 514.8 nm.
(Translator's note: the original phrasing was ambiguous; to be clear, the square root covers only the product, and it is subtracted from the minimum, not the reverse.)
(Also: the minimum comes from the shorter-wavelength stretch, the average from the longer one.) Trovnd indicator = -0.27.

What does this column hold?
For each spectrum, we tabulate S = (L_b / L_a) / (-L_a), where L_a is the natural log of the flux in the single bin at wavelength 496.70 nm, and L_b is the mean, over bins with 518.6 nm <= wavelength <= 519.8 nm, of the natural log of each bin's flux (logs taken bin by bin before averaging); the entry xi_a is -0.59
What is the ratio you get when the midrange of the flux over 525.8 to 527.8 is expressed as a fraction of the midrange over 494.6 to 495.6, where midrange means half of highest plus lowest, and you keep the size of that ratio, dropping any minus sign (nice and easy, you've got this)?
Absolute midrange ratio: 0.98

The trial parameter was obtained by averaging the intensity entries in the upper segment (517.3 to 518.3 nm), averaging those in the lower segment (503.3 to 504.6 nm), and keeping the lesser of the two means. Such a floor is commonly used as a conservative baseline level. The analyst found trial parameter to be 4.83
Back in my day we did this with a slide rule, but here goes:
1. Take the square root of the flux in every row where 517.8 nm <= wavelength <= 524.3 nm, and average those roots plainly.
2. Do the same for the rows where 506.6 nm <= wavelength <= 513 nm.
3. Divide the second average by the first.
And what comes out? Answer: 0.95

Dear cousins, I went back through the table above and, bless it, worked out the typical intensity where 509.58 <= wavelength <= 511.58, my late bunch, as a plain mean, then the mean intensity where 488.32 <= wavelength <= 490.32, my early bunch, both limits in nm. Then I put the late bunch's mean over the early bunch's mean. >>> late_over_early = 0.94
